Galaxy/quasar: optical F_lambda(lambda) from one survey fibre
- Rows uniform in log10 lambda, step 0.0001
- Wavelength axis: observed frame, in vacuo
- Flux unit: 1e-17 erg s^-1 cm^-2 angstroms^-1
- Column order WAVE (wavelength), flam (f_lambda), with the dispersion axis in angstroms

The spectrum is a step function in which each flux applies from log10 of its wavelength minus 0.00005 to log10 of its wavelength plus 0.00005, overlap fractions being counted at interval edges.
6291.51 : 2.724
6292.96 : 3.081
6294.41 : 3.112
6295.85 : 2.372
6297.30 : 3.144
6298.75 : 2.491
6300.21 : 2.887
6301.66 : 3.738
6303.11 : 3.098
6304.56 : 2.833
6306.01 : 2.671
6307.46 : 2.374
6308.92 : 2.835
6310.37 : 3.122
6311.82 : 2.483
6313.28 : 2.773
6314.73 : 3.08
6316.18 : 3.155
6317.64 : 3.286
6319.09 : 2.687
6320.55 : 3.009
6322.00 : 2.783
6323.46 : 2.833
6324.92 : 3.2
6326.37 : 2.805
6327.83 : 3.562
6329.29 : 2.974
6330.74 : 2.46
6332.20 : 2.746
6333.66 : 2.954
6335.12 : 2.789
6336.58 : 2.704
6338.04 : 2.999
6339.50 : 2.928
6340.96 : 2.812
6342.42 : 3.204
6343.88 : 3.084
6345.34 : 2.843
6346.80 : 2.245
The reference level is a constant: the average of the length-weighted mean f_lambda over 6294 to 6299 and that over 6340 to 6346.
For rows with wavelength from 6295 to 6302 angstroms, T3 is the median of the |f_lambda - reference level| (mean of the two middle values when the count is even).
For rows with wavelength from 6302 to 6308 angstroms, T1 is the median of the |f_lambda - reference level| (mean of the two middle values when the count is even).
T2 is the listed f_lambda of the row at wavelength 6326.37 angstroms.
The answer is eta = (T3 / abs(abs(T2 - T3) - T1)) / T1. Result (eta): 0.8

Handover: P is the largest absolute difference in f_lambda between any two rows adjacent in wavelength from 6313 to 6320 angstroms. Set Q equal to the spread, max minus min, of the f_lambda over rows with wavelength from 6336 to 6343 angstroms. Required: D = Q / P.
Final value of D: 0.8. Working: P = 0.599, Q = 0.50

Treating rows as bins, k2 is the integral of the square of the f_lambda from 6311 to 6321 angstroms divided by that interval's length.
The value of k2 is 8.62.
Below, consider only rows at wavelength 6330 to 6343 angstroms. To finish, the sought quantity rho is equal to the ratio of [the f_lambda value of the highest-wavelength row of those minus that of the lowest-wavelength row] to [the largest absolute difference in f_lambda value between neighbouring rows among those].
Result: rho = 1.90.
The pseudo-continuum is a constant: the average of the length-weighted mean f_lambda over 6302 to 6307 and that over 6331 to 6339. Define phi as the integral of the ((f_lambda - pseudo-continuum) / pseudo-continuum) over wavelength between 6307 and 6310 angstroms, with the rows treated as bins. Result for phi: -0.19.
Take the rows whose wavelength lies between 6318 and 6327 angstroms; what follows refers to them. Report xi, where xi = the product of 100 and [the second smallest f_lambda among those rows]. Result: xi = 278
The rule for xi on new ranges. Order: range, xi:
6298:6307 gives 267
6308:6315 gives 277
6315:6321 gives 301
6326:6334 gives 275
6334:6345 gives 279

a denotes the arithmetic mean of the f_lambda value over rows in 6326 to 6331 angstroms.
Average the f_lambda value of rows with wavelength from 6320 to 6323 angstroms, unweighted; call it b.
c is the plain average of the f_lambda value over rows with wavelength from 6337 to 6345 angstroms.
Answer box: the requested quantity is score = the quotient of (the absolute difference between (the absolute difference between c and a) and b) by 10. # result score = 0.284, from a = 2.95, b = 2.90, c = 3.01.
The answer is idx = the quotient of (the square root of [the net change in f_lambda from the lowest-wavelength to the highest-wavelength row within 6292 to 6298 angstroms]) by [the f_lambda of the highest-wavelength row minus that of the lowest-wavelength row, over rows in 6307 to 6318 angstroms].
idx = 0.3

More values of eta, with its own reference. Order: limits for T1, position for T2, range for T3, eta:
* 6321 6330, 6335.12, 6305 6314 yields 1.0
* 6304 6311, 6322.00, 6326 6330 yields 0.2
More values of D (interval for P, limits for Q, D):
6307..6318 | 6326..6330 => 1.2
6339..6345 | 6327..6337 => 2.8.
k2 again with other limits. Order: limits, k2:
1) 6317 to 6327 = 8.70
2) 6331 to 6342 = 8.09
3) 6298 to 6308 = 8.47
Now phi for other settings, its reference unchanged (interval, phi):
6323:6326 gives 0.15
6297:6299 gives -0.03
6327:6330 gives 0.41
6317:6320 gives 0.12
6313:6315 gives 0.04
